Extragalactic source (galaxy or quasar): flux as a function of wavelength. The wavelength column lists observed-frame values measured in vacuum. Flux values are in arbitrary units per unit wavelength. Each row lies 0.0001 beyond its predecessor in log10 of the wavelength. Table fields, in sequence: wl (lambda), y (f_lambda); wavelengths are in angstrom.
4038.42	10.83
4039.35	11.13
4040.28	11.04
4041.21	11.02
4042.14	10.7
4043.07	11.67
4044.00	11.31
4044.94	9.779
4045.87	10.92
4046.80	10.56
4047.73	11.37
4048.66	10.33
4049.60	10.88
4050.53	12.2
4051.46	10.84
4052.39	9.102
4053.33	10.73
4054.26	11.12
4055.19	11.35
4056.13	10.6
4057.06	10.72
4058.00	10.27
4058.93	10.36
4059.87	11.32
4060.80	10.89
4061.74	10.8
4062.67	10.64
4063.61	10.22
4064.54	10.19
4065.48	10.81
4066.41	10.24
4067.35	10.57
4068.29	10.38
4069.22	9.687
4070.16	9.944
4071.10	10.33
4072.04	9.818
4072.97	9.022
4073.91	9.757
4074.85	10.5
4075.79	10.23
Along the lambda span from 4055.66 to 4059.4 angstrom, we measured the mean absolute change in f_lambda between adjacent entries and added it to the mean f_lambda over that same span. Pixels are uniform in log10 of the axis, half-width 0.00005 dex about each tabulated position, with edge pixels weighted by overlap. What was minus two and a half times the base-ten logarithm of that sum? -2.57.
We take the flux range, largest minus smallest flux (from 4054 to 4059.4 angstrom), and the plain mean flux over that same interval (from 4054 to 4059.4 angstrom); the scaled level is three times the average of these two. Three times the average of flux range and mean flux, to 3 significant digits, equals 17.7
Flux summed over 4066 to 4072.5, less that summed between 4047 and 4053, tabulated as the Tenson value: 6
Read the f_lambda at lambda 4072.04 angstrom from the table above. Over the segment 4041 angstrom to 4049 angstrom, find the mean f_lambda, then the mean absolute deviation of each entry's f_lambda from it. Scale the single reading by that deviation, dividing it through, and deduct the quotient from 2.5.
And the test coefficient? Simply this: -19.2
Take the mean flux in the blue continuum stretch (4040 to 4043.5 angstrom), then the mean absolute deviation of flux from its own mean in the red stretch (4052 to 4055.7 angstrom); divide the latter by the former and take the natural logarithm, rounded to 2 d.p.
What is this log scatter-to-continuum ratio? -2.71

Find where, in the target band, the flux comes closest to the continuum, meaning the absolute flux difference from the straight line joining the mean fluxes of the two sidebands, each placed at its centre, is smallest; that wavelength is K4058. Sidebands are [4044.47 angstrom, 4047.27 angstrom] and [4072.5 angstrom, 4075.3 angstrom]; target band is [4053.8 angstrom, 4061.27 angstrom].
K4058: 4058.00 angstrom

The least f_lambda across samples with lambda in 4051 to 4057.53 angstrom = 9.102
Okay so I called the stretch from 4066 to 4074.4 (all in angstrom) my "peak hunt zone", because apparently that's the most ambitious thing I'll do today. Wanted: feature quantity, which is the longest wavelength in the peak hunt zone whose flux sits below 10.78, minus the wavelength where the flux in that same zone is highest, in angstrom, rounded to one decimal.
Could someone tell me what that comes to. 6.6 angstrom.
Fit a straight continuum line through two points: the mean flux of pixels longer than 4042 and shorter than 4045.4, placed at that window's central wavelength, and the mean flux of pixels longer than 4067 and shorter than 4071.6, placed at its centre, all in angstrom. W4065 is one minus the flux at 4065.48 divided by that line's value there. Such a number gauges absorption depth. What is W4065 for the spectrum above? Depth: -0.05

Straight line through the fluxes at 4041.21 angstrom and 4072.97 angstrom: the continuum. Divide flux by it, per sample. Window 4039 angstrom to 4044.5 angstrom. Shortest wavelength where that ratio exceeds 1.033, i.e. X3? 4043.07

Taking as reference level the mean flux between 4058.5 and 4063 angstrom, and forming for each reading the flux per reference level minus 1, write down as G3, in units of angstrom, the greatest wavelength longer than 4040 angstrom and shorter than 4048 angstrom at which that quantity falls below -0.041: 4044.94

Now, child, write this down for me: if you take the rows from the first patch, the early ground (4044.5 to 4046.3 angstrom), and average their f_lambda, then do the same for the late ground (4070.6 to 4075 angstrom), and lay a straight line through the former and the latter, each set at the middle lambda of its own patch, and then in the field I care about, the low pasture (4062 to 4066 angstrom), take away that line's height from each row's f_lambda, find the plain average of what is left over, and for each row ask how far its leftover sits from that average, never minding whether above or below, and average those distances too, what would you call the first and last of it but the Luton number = 0.260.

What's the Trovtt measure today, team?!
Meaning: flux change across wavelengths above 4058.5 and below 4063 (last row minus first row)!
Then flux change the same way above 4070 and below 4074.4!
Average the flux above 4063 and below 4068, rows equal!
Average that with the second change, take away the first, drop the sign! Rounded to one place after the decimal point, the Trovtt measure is 4.8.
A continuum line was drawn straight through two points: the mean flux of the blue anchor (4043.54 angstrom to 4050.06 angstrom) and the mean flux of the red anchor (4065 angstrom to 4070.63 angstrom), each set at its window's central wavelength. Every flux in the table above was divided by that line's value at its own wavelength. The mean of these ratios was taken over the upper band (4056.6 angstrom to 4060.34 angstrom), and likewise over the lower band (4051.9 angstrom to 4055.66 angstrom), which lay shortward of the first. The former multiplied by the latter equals 1.02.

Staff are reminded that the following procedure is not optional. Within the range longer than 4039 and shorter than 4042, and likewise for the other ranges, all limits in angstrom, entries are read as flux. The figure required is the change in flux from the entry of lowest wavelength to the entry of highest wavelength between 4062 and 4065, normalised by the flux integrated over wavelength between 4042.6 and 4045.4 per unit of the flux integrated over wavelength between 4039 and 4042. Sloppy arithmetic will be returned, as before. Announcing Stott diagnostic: -0.5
